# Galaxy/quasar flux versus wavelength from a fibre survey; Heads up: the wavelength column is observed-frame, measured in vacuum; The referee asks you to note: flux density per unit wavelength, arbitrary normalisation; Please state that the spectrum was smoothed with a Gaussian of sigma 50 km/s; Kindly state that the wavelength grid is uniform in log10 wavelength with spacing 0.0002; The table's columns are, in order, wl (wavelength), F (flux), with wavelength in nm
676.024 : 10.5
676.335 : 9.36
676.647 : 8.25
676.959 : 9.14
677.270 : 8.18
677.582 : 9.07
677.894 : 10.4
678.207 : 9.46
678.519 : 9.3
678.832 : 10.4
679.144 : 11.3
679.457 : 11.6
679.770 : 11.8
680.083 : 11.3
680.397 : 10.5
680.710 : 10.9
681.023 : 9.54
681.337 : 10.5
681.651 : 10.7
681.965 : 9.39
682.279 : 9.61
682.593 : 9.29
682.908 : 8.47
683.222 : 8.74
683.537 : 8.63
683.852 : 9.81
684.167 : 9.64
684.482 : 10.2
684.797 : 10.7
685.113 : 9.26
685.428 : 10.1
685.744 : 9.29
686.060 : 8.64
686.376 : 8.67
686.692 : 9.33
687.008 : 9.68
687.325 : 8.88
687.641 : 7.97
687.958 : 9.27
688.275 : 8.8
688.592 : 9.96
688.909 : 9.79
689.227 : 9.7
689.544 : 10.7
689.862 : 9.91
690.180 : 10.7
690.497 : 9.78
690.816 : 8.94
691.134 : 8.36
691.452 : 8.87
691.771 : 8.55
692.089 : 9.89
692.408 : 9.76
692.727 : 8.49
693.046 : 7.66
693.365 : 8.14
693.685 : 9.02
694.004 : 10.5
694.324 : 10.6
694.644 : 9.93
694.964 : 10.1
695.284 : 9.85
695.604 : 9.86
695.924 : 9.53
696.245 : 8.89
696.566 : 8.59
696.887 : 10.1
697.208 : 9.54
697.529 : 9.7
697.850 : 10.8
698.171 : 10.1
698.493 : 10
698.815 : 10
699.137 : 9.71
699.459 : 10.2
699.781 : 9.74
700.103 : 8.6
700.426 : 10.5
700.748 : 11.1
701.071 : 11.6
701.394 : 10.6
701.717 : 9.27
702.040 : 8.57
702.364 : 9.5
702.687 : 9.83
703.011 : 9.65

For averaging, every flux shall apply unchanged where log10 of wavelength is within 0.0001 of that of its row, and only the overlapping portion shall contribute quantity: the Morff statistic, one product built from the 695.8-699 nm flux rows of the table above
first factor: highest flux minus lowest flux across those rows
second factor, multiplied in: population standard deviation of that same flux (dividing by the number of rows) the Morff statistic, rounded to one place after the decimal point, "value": 1.3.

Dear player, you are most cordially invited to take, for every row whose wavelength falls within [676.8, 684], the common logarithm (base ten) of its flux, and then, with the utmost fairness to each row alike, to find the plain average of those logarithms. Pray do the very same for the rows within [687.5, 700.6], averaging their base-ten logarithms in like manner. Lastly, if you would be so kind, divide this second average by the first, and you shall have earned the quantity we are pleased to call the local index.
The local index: 0.98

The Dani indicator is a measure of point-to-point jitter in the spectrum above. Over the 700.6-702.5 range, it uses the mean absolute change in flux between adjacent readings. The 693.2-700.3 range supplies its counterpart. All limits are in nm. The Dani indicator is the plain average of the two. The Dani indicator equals 0.72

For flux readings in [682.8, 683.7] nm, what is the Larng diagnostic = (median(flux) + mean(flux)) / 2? 8.6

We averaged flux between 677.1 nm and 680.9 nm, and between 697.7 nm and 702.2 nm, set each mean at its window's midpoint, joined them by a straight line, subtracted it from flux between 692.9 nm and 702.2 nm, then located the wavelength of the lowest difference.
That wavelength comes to 693.046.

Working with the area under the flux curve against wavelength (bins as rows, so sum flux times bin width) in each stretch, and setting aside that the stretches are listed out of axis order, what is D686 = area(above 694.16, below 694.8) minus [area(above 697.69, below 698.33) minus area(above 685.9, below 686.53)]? 5.3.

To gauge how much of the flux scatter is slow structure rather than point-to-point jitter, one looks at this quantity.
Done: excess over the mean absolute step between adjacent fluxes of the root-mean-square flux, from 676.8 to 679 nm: 8.6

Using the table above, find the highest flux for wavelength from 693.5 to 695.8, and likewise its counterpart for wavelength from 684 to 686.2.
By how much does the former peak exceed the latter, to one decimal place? -0.1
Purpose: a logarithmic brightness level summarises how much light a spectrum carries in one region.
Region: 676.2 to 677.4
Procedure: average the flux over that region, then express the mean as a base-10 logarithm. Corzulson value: 0.941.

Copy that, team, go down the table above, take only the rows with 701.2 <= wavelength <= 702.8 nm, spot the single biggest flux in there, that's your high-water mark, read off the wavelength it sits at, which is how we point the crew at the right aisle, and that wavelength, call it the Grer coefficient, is 701.394 nm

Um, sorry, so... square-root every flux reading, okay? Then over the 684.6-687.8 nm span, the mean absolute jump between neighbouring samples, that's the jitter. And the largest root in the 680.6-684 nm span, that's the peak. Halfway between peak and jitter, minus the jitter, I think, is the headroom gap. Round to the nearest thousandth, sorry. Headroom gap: 1.592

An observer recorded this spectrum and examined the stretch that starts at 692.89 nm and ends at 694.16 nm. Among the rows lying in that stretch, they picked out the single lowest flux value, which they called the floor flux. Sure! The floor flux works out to 7.66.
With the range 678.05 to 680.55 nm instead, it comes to 9.3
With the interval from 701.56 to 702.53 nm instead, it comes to 8.57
